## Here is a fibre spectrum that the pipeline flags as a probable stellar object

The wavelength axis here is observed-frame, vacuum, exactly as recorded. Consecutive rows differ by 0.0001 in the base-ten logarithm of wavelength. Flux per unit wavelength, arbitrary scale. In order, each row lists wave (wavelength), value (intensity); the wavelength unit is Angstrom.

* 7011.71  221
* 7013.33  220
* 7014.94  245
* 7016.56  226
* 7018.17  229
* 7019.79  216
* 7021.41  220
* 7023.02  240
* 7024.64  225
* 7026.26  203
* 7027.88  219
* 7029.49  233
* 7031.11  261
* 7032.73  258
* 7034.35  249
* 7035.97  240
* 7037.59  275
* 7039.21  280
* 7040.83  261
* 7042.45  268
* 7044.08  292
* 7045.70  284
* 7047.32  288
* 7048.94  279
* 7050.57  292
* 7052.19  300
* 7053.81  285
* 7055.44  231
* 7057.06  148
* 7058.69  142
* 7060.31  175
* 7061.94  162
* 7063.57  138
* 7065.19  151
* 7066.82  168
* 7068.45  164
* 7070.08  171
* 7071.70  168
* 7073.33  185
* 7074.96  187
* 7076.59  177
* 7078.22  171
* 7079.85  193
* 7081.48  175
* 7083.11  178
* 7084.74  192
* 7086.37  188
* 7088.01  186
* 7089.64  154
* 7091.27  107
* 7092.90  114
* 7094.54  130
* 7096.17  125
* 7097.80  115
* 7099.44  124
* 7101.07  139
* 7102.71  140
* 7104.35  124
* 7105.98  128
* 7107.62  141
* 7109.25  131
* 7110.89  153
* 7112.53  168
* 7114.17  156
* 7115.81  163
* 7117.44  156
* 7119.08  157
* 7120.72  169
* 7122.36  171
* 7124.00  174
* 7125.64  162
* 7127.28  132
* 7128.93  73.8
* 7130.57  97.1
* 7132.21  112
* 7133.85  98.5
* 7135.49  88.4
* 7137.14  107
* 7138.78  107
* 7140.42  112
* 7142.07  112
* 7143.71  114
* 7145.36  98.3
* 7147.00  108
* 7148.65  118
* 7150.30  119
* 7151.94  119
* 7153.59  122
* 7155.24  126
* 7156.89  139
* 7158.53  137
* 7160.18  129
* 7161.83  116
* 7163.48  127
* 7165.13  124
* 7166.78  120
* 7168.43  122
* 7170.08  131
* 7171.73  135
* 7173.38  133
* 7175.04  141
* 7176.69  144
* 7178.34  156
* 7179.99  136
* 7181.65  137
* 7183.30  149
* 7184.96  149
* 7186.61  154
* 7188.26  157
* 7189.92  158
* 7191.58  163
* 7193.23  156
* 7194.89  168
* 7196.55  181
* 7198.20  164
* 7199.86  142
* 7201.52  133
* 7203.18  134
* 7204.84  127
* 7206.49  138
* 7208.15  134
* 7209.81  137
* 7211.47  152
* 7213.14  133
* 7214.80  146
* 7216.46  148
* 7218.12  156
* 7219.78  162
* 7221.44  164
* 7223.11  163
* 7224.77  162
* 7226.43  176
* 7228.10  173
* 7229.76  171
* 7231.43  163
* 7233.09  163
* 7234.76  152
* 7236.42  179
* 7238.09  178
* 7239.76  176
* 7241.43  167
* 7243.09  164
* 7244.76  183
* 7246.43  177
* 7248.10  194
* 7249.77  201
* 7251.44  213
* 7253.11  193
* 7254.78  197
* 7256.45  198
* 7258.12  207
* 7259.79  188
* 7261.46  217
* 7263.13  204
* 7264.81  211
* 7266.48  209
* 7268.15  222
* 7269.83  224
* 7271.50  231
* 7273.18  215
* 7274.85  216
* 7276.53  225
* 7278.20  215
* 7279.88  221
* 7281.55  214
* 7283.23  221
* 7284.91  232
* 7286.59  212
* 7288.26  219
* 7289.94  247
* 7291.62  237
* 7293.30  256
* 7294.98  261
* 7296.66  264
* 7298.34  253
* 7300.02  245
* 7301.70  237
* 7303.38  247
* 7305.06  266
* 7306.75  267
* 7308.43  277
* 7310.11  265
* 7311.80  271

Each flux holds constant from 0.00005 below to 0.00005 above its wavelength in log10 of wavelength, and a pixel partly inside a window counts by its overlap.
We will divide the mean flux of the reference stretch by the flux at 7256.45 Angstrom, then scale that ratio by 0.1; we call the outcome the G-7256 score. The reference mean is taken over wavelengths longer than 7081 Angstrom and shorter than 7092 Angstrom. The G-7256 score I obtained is 0.085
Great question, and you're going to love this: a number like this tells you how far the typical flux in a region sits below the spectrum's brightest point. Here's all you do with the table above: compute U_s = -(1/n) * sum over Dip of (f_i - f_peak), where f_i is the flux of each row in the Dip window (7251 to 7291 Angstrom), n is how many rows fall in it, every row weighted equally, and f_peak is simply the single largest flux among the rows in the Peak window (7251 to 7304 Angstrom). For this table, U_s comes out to 49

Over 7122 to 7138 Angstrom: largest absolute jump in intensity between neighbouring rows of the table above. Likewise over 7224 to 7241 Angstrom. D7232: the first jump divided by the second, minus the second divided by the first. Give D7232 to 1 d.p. 1.7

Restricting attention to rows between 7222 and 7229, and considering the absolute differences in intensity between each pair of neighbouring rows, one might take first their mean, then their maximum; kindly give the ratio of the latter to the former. 2.33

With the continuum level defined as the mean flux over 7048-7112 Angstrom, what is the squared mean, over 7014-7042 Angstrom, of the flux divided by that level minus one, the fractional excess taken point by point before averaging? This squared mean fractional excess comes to 0.17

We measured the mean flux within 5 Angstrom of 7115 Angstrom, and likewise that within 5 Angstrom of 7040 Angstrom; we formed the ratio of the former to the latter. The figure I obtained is 0.59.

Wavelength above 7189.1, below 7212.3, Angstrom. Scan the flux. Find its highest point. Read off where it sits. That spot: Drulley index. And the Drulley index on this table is 7196.55 Angstrom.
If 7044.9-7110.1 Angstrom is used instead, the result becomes 7052.19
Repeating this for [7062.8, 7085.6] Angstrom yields 7079.85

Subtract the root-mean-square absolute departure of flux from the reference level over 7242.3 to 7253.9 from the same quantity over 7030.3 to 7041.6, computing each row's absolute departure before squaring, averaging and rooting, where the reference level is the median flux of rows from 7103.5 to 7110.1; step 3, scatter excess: 70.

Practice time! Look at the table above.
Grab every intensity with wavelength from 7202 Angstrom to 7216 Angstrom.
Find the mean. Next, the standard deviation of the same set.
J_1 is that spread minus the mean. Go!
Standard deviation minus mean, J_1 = -130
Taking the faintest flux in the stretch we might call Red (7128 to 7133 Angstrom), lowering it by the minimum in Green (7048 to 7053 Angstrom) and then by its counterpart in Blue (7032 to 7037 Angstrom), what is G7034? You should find -445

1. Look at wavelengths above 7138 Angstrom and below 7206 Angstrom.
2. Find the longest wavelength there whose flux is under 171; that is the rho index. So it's 7204.84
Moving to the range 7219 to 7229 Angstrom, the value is 7224.77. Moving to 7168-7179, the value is 7178.34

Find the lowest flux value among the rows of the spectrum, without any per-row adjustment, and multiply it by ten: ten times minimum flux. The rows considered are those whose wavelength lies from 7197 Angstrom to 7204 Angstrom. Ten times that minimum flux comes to 1330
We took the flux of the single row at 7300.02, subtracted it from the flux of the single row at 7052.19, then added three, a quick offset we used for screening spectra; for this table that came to 58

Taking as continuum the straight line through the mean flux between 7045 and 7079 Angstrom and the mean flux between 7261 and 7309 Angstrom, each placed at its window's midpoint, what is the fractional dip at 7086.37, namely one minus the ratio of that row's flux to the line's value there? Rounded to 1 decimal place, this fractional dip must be 0.1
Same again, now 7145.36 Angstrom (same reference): 0.5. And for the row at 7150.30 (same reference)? 0.4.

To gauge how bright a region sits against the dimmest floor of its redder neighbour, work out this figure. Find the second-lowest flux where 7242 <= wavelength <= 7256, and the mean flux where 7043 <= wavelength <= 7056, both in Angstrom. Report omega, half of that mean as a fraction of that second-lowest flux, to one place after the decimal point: 0.8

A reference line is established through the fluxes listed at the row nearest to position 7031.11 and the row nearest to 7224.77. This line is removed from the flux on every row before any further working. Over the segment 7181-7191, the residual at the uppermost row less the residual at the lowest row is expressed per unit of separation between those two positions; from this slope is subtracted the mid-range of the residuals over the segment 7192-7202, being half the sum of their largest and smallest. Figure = 21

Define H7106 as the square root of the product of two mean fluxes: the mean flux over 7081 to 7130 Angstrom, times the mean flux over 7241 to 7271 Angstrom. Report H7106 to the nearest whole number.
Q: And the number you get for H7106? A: 171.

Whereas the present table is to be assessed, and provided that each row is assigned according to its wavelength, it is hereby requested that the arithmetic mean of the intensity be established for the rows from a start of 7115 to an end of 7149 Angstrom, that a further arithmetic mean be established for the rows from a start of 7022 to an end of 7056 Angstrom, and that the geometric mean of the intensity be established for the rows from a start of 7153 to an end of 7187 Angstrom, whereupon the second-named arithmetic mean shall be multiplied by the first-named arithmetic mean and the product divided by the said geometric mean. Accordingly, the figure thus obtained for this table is 243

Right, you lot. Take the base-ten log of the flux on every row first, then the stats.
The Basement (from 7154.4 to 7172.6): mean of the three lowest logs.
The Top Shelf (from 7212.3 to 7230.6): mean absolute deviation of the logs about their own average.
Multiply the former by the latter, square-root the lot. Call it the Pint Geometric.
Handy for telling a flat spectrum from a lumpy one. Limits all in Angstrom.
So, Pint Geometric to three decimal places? 0.241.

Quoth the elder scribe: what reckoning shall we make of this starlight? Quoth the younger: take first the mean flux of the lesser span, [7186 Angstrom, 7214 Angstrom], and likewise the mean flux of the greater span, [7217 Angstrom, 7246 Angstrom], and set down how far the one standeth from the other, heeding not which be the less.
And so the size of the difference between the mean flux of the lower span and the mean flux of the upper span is 19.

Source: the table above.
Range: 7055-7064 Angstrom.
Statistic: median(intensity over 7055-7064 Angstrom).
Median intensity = 155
